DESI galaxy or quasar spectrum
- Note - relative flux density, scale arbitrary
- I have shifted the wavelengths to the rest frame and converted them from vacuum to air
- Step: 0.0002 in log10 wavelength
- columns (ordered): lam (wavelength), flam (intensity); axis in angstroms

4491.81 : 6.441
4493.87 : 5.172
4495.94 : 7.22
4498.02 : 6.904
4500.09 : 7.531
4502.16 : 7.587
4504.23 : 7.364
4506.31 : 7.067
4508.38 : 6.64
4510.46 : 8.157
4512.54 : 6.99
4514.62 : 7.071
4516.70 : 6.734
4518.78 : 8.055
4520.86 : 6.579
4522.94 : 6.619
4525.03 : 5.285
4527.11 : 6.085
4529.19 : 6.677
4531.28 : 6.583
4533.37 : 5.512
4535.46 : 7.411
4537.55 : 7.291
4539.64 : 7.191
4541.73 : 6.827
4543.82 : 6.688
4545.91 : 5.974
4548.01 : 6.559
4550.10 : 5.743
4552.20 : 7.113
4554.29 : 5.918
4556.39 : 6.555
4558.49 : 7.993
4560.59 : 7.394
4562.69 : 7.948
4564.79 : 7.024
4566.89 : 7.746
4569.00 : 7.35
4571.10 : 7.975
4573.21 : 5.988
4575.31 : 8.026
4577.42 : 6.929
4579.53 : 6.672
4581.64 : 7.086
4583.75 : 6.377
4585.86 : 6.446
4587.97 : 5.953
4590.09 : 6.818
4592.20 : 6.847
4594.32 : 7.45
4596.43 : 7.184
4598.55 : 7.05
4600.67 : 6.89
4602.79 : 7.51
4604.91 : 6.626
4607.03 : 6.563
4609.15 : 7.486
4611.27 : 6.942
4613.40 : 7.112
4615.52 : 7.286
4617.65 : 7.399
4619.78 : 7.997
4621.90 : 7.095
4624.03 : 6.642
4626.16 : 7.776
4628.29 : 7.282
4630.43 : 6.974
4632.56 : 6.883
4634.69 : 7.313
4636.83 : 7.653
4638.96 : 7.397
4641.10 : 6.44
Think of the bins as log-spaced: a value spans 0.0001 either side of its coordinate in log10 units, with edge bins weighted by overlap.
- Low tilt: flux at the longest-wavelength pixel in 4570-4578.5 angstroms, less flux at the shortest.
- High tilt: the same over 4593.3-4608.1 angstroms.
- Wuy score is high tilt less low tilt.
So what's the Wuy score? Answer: 0.2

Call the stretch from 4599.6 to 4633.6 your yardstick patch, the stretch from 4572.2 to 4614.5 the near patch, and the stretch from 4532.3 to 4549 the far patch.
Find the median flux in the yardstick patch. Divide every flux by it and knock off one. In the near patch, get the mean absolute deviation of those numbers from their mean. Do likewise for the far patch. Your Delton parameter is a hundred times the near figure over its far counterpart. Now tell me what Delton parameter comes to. 76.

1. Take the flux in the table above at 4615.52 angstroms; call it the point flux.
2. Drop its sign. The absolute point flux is 7.29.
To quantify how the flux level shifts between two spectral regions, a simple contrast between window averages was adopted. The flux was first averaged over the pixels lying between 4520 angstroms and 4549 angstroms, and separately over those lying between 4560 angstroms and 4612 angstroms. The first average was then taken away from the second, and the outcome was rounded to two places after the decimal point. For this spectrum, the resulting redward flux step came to 0.53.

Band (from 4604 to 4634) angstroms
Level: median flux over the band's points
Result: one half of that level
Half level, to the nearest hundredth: 3.55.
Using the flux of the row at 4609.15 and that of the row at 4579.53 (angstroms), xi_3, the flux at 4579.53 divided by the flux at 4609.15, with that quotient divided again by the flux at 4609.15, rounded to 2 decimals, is 0.12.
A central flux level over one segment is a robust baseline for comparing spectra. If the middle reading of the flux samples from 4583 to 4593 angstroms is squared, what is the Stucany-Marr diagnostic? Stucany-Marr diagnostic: 41.6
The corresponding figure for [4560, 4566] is 54.7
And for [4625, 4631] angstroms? 53.0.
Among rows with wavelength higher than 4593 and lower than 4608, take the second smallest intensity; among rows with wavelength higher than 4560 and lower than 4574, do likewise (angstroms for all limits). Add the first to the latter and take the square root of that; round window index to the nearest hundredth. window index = 3.69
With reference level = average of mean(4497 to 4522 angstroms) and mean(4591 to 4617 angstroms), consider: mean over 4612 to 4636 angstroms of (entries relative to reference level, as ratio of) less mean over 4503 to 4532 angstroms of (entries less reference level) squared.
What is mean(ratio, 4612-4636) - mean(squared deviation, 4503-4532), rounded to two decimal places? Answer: 0.43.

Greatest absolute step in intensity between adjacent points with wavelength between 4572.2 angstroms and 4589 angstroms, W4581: 2.04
